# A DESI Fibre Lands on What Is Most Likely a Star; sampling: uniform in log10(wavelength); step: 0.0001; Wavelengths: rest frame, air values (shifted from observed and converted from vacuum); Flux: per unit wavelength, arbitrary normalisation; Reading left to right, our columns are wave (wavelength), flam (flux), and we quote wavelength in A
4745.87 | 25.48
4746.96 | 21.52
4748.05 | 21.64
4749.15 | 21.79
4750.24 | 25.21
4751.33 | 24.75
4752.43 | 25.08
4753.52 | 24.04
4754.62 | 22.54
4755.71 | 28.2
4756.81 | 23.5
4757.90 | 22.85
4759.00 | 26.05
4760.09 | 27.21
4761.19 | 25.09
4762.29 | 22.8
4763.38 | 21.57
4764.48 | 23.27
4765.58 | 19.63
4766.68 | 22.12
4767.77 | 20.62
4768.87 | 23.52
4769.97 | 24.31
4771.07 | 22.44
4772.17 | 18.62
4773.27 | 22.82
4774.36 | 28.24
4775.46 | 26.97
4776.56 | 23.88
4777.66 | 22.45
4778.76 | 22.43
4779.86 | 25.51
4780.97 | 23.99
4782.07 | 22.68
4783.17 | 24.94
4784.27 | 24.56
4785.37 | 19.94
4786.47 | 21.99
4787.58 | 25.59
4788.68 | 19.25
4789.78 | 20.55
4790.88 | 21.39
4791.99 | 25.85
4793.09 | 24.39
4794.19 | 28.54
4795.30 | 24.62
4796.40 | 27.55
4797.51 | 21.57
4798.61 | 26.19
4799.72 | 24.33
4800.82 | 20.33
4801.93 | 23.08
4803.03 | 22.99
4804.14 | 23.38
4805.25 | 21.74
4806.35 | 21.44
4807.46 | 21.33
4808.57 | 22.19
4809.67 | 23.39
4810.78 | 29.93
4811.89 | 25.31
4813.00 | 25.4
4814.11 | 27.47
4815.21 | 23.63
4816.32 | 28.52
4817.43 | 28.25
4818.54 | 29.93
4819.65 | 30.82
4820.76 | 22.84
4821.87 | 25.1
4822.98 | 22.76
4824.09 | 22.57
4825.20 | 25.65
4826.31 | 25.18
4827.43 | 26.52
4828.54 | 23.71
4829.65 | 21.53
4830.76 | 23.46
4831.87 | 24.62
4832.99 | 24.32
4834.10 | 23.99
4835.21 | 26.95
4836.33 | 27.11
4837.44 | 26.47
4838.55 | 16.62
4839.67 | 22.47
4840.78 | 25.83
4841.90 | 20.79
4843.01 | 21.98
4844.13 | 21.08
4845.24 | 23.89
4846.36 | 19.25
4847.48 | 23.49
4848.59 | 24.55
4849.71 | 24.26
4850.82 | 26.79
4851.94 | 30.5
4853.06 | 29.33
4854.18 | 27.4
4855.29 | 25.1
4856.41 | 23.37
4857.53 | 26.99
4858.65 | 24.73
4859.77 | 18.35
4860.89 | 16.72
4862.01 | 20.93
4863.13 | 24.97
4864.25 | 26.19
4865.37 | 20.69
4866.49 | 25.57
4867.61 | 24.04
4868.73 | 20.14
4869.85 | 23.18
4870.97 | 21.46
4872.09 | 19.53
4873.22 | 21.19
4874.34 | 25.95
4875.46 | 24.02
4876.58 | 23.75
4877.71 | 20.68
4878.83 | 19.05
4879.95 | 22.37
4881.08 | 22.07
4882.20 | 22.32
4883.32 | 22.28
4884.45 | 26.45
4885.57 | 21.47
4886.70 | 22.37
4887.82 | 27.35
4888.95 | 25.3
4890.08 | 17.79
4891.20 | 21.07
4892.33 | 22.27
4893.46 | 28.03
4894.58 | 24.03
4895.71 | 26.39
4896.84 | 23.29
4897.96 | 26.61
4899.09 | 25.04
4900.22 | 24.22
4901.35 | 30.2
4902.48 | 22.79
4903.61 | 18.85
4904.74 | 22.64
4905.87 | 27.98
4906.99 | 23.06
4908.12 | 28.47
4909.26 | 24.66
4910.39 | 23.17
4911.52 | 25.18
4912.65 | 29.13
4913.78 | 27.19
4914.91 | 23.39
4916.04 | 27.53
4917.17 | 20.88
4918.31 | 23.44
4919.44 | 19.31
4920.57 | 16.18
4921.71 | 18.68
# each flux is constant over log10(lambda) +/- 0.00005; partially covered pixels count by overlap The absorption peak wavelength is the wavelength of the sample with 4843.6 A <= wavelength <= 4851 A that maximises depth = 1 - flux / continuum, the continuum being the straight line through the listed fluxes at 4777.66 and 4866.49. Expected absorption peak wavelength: 4846.36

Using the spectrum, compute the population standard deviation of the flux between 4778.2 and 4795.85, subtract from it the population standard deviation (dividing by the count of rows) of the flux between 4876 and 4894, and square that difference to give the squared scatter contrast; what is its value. 0.10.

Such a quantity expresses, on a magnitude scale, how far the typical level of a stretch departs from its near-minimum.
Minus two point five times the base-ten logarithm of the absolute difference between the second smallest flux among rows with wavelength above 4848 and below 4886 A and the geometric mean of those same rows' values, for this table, -1.72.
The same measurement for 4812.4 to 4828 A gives -1.25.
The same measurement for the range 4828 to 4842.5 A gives -1.08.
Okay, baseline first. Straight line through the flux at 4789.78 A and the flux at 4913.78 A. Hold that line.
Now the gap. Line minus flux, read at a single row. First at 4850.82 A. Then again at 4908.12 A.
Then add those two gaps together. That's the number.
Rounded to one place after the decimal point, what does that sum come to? -4.6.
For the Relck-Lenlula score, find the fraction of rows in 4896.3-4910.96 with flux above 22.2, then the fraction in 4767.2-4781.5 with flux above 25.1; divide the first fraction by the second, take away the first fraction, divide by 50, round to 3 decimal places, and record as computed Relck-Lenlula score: 0.062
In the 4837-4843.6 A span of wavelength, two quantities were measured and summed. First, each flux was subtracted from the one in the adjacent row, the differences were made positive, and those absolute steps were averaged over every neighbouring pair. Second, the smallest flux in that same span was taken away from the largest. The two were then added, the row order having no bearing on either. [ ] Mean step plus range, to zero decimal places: 15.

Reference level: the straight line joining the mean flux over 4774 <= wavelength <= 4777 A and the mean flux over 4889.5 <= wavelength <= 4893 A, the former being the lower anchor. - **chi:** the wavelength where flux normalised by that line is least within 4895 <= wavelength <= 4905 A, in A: 4903.61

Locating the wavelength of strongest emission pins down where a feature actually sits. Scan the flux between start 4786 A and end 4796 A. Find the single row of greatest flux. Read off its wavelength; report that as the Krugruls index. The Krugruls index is 4794.19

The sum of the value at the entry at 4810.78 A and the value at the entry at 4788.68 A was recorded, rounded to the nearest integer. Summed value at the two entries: 49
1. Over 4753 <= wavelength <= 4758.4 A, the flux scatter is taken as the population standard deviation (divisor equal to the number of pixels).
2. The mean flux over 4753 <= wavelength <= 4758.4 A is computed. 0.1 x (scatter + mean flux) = 2.63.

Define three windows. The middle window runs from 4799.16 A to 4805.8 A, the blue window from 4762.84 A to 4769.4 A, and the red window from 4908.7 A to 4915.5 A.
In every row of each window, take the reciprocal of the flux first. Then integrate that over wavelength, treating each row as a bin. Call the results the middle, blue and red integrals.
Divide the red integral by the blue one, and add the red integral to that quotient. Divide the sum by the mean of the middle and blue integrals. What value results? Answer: 3.9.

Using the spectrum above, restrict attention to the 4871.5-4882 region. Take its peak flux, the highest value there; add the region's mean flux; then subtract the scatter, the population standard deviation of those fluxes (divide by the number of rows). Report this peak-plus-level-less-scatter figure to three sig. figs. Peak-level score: 45.9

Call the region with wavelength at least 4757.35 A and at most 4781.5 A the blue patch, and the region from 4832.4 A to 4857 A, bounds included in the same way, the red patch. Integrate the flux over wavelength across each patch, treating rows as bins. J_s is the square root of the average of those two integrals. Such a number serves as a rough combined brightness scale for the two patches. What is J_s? 24.1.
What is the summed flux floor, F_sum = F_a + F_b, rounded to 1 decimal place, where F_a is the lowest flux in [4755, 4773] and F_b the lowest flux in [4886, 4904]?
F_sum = 36.4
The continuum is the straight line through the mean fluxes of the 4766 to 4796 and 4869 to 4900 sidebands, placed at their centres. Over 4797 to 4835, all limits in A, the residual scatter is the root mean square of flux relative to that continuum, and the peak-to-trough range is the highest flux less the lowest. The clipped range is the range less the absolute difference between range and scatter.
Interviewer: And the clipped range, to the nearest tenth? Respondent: 2.9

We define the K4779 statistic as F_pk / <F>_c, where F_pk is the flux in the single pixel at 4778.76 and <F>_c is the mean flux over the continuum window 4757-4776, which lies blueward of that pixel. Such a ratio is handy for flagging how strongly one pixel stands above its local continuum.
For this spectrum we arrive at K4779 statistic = 0.96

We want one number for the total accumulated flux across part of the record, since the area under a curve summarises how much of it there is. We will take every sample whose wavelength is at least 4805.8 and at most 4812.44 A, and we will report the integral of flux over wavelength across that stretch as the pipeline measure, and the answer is 159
